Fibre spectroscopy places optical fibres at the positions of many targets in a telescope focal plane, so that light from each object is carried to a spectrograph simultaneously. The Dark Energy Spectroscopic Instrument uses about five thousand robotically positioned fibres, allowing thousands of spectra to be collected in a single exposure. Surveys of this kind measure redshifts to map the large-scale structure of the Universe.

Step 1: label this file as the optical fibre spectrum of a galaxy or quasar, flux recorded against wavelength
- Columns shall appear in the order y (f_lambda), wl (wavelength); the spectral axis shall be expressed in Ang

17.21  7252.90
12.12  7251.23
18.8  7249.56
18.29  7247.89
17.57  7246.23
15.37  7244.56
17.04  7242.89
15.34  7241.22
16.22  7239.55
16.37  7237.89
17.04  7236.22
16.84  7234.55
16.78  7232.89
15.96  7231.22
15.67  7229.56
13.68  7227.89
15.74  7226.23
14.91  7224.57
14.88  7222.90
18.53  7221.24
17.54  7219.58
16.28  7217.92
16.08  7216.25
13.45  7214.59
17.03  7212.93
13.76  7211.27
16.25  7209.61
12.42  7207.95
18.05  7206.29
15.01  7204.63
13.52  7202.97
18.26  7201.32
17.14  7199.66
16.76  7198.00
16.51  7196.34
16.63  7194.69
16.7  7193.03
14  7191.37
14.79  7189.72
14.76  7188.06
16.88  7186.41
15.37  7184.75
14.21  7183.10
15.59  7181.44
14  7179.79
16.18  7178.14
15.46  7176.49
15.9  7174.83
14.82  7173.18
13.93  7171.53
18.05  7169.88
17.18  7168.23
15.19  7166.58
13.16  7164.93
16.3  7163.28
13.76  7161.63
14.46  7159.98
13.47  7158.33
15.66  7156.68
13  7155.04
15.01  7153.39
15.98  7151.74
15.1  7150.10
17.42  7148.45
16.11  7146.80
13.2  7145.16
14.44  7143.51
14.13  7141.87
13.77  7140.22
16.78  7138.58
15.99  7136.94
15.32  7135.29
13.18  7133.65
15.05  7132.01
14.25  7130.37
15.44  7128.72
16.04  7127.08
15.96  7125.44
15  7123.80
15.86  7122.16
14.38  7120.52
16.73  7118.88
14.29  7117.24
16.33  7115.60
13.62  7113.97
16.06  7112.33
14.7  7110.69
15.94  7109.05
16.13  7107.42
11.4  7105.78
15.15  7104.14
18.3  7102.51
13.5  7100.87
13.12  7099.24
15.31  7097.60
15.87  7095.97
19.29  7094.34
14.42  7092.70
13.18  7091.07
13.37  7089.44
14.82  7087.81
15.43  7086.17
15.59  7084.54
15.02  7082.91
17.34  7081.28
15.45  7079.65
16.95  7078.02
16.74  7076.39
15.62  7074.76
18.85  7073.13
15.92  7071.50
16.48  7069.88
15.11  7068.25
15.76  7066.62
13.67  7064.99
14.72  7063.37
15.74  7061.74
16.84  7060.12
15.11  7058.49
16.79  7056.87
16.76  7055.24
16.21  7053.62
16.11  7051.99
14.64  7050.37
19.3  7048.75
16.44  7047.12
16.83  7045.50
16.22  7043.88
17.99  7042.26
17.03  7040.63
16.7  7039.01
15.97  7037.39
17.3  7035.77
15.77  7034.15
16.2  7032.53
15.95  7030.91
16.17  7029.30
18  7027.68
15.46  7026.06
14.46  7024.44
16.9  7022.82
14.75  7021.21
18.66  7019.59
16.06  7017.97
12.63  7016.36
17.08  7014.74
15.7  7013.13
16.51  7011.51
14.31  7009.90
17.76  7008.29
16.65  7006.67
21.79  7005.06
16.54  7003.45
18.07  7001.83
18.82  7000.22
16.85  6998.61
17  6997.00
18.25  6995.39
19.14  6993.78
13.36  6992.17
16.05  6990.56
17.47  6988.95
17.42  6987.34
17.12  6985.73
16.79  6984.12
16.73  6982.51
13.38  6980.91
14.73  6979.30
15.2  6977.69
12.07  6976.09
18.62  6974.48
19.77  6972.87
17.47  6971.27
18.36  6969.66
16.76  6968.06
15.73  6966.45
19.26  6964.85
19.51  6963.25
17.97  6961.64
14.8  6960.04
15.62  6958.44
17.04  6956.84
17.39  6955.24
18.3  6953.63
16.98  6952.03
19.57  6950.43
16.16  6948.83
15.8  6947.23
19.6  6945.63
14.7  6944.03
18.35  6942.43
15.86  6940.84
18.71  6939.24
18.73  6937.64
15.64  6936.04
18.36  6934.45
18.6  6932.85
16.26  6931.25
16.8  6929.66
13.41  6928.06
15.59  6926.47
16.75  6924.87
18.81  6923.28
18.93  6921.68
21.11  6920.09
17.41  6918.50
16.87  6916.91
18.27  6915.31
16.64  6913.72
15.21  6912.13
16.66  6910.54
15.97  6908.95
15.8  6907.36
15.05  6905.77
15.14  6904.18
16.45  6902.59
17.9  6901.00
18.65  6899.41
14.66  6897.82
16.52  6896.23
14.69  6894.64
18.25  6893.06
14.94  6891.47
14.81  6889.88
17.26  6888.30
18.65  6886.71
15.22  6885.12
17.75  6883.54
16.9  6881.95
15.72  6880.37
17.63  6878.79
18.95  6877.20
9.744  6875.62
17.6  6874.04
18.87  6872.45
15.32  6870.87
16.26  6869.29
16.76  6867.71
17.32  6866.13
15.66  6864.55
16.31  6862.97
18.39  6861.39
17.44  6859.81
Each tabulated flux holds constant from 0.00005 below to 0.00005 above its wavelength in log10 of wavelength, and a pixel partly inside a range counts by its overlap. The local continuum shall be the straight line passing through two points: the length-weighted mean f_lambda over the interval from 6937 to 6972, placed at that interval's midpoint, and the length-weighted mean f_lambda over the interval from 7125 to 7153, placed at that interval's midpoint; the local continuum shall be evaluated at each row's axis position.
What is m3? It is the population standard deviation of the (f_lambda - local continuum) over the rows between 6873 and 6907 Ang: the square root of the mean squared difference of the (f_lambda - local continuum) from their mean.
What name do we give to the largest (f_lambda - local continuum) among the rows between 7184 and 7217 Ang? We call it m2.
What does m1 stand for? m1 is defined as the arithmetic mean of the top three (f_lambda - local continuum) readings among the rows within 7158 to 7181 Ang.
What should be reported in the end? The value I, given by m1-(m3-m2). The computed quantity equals 4.1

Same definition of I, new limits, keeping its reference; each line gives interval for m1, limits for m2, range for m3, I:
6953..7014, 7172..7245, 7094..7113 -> 5.6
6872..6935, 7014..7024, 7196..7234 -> 2.3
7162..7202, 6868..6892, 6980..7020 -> 2.0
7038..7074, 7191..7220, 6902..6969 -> 4.7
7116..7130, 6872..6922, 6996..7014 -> 2.4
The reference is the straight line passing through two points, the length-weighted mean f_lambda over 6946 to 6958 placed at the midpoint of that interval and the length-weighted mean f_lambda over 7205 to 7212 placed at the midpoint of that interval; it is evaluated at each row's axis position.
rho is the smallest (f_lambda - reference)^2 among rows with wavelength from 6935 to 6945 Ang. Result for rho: 0.85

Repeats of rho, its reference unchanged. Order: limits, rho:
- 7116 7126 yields 0.00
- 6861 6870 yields 0.07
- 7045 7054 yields 0.01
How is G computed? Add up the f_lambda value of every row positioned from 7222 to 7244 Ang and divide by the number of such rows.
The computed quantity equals 15.9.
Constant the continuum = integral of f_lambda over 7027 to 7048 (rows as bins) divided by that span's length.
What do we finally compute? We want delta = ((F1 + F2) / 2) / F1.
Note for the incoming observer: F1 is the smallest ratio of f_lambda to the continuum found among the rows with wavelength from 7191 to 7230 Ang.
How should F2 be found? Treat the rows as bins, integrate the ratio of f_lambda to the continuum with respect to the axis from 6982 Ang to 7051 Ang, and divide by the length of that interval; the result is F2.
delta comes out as 1.17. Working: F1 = 0.75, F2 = 1.00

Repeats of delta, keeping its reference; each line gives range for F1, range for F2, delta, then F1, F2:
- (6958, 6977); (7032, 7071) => 1.17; 0.72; 0.97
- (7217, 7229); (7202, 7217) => 1.05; 0.82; 0.91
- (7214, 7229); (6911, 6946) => 1.14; 0.81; 1.04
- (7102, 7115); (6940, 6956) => 1.26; 0.68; 1.04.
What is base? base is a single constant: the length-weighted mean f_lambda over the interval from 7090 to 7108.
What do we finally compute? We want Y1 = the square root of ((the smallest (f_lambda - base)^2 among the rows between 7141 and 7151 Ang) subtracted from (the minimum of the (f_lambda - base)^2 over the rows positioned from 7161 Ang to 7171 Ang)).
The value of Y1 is 0.15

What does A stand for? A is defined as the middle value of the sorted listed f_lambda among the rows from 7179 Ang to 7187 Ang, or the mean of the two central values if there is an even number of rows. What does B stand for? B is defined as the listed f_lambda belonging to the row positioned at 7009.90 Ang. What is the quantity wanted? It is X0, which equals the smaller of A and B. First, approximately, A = 15.37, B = 14.31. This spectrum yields 14.3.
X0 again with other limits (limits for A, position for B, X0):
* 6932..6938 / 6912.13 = 15.2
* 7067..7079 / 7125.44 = 16.0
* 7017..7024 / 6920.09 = 16.5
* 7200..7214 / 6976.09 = 12.1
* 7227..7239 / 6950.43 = 16.4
